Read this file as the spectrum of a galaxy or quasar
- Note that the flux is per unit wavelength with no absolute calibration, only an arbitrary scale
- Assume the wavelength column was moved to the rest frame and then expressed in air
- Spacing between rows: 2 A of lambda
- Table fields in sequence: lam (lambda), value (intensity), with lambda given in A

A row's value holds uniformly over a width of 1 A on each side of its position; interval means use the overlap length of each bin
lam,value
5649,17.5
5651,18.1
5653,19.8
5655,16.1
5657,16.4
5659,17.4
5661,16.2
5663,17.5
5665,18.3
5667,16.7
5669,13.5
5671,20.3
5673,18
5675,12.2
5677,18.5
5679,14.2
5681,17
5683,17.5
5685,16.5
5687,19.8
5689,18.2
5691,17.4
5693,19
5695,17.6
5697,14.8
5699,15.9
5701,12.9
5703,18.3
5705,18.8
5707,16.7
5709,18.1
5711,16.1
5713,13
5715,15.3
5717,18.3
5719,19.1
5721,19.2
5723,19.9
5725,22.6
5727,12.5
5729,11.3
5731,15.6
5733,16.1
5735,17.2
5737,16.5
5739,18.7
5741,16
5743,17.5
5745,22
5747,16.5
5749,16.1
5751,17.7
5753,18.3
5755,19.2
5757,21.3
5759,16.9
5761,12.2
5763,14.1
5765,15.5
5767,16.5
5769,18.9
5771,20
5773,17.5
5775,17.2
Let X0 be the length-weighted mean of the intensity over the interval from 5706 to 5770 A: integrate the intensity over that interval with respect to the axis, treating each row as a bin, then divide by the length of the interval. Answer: 17.0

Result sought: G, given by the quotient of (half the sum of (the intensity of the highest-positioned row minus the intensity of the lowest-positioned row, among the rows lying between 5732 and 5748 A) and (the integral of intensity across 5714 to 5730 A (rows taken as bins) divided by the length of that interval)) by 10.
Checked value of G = 0.88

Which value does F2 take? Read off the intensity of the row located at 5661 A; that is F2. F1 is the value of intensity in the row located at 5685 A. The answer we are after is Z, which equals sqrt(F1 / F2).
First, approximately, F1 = 16.5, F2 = 16.2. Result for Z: 1.01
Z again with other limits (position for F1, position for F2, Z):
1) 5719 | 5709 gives 1.03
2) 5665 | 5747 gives 1.05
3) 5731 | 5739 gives 0.91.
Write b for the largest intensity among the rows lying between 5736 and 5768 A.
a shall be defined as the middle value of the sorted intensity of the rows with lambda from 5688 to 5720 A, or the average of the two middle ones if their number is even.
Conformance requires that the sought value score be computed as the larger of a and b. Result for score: 22.0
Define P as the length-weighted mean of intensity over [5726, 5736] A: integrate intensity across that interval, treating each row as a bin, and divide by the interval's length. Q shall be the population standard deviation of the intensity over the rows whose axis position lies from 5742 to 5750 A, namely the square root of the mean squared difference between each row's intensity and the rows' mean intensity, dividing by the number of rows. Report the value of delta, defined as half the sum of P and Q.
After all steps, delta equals 8.4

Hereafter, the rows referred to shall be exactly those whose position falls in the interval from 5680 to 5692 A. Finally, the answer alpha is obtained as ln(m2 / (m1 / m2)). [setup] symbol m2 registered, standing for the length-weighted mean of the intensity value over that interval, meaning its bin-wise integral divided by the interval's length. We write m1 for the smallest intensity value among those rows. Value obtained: 2.95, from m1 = 16.5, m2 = 17.7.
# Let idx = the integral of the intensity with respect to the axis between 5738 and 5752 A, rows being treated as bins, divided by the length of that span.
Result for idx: 17.8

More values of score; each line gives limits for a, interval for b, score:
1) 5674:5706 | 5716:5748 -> 22.6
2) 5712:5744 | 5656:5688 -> 20.3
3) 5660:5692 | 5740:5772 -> 22.0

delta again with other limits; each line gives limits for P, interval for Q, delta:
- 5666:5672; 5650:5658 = 9.2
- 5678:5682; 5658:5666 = 8.2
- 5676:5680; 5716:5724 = 8.5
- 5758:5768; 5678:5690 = 8.4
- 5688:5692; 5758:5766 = 9.8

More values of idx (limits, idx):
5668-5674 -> 17.3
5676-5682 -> 16.6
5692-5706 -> 16.8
